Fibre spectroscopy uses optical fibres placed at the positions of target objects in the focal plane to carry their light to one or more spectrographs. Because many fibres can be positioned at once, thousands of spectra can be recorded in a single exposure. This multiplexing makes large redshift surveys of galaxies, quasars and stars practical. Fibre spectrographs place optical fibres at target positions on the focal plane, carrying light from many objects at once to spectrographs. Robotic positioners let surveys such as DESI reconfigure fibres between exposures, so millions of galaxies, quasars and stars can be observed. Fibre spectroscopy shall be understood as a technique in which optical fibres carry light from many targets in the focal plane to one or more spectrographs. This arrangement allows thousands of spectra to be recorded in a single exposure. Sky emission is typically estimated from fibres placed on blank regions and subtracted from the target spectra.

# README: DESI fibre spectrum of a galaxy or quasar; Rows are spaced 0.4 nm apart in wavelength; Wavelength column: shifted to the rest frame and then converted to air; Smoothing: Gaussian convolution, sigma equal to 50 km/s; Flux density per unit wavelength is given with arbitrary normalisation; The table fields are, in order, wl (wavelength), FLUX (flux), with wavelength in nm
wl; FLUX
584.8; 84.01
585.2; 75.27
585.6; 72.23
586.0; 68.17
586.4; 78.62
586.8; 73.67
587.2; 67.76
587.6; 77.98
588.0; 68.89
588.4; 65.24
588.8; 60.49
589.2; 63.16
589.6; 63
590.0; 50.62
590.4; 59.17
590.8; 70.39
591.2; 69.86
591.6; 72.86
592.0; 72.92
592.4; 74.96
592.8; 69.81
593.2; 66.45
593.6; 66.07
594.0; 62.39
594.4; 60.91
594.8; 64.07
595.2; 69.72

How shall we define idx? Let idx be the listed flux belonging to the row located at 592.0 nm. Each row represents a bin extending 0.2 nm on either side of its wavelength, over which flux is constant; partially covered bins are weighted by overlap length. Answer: 72.92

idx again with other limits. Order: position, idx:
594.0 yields 62.39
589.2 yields 63.16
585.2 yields 75.27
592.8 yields 69.81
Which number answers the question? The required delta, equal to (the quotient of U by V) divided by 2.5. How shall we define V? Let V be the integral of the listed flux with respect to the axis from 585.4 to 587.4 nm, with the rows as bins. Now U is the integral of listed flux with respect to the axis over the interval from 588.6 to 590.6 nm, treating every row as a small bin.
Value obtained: 0.329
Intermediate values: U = 119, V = 144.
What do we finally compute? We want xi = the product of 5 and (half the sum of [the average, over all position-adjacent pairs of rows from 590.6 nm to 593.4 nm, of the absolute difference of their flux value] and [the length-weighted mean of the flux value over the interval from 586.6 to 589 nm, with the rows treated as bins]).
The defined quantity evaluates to 178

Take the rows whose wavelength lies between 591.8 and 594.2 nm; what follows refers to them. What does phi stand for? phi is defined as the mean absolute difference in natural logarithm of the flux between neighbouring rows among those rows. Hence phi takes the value 0.042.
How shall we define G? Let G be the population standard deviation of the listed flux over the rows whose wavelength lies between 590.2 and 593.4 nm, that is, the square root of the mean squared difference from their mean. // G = 4.61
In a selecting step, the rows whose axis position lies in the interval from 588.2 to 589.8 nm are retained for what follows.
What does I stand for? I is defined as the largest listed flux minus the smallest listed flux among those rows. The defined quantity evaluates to 5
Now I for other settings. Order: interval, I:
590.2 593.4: 16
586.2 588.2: 11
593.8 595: 3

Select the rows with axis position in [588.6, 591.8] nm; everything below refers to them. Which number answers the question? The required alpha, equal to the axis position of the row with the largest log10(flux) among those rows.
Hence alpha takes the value 591.6 nm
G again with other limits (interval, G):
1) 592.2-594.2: 4.23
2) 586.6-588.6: 4.55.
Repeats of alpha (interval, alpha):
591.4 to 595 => 592.4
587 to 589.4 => 587.6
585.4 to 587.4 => 586.4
